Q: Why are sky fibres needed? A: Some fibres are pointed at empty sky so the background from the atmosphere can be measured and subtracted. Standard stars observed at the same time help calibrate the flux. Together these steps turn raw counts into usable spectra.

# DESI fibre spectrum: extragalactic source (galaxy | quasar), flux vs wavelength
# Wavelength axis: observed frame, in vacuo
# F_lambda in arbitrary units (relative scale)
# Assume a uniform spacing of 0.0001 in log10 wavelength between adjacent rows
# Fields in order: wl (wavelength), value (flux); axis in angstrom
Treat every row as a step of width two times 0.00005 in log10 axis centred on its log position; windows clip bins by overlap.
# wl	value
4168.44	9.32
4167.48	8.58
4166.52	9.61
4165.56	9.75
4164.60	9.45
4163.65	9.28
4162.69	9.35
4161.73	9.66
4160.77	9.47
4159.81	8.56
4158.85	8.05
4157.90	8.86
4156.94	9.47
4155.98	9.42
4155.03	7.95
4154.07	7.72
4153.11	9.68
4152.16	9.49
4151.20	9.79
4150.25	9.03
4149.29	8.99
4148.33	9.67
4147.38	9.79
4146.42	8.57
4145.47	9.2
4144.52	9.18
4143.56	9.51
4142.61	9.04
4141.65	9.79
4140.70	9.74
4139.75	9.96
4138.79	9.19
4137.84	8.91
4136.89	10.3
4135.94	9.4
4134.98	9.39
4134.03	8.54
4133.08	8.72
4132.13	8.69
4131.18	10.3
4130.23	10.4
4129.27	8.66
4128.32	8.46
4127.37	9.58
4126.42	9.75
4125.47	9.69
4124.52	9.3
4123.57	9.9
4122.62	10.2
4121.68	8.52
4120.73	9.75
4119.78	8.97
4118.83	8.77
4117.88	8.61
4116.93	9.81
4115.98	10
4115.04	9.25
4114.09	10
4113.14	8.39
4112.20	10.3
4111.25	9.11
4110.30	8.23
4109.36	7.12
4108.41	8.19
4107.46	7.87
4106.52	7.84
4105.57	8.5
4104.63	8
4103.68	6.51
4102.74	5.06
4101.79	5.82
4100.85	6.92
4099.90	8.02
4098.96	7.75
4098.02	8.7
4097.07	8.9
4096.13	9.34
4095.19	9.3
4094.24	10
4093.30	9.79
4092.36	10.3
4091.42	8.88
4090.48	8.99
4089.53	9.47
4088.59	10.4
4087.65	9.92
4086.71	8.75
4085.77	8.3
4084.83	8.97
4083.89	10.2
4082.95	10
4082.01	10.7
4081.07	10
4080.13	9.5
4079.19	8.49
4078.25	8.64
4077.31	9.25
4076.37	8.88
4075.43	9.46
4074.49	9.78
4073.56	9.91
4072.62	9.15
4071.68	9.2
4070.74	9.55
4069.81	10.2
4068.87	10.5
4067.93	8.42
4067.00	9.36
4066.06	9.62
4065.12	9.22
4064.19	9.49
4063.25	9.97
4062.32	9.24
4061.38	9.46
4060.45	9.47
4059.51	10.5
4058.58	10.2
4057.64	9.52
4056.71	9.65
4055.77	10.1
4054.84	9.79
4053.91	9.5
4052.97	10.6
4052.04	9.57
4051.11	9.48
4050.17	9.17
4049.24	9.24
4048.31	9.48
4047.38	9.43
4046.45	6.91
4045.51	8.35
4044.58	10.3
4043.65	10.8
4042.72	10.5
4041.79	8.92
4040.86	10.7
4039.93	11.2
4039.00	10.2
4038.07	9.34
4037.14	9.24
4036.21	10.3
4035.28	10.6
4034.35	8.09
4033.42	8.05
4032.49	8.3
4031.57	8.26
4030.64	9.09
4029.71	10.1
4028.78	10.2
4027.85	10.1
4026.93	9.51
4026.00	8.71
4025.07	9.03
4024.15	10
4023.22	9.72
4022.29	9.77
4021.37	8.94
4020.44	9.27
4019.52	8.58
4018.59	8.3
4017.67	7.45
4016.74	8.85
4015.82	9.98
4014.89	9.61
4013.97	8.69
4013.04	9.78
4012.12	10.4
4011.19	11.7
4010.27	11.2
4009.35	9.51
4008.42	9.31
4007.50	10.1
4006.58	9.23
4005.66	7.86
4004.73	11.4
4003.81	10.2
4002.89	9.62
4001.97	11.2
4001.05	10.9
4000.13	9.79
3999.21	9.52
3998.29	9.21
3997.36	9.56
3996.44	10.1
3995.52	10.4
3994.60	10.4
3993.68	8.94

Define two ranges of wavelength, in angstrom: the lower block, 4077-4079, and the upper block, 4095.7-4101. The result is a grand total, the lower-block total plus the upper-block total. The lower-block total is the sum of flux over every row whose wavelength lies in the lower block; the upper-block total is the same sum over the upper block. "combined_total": 68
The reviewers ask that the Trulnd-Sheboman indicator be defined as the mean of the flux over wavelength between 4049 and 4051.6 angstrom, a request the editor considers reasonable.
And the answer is 9.3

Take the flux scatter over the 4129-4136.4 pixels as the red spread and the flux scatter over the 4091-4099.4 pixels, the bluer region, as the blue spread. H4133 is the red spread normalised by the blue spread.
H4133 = 1.0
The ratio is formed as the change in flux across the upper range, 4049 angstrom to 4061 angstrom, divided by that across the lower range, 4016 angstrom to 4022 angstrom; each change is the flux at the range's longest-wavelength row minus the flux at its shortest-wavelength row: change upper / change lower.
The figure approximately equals 2.6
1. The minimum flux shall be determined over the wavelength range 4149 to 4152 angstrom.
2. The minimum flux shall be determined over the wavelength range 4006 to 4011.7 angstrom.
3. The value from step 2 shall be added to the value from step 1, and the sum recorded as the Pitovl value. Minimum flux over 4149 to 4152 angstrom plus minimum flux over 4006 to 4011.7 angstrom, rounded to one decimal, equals 18.2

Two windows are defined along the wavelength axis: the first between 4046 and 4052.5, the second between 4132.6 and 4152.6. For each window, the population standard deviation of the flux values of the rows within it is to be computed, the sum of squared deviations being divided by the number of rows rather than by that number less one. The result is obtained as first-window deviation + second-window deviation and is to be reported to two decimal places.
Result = 1.34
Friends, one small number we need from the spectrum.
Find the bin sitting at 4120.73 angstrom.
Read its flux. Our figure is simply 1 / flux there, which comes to 0.103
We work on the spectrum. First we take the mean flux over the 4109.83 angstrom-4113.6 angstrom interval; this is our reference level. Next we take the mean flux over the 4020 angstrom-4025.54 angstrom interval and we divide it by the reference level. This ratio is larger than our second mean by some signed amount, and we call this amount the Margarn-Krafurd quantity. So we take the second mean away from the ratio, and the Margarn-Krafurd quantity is -8.4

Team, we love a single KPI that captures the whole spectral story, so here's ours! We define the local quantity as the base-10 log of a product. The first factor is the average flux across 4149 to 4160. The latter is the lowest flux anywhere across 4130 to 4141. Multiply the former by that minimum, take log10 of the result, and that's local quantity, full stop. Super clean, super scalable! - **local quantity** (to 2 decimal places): 1.88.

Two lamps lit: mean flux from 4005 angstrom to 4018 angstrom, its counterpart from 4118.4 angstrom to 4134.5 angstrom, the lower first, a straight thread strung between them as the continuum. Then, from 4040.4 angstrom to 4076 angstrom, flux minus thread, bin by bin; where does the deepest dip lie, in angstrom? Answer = 4046.45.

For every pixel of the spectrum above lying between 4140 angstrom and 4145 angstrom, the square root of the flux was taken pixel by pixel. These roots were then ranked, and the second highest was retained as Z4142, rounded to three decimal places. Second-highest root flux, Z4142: 3.121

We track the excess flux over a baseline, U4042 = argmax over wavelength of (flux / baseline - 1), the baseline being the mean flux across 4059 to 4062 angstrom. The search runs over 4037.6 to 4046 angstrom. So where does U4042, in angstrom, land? 4039.93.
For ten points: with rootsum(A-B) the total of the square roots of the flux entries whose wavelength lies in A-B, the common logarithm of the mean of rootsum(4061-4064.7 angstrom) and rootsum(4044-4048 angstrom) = 1.08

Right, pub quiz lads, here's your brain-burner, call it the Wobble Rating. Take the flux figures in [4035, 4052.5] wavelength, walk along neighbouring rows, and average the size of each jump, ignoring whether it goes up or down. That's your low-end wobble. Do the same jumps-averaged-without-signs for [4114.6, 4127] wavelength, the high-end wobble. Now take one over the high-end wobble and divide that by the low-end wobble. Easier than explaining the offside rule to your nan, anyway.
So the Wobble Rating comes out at 2.0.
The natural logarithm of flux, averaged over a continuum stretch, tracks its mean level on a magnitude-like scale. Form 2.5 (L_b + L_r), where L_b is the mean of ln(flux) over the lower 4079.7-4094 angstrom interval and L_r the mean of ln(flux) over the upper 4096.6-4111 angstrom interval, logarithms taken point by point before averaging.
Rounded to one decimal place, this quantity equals 10.7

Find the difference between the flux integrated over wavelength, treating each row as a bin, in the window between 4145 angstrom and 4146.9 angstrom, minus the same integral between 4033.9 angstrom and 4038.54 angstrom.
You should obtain -27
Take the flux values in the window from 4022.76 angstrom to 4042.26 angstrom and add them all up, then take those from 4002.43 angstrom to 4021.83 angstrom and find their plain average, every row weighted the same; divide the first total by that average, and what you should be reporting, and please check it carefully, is 21.0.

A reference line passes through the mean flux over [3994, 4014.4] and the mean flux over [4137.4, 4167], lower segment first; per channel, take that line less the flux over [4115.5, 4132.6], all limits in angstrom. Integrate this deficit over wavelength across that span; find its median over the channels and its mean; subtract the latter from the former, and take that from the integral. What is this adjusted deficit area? 0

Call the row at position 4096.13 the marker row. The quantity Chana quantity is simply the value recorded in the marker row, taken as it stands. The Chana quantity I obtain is 9.34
